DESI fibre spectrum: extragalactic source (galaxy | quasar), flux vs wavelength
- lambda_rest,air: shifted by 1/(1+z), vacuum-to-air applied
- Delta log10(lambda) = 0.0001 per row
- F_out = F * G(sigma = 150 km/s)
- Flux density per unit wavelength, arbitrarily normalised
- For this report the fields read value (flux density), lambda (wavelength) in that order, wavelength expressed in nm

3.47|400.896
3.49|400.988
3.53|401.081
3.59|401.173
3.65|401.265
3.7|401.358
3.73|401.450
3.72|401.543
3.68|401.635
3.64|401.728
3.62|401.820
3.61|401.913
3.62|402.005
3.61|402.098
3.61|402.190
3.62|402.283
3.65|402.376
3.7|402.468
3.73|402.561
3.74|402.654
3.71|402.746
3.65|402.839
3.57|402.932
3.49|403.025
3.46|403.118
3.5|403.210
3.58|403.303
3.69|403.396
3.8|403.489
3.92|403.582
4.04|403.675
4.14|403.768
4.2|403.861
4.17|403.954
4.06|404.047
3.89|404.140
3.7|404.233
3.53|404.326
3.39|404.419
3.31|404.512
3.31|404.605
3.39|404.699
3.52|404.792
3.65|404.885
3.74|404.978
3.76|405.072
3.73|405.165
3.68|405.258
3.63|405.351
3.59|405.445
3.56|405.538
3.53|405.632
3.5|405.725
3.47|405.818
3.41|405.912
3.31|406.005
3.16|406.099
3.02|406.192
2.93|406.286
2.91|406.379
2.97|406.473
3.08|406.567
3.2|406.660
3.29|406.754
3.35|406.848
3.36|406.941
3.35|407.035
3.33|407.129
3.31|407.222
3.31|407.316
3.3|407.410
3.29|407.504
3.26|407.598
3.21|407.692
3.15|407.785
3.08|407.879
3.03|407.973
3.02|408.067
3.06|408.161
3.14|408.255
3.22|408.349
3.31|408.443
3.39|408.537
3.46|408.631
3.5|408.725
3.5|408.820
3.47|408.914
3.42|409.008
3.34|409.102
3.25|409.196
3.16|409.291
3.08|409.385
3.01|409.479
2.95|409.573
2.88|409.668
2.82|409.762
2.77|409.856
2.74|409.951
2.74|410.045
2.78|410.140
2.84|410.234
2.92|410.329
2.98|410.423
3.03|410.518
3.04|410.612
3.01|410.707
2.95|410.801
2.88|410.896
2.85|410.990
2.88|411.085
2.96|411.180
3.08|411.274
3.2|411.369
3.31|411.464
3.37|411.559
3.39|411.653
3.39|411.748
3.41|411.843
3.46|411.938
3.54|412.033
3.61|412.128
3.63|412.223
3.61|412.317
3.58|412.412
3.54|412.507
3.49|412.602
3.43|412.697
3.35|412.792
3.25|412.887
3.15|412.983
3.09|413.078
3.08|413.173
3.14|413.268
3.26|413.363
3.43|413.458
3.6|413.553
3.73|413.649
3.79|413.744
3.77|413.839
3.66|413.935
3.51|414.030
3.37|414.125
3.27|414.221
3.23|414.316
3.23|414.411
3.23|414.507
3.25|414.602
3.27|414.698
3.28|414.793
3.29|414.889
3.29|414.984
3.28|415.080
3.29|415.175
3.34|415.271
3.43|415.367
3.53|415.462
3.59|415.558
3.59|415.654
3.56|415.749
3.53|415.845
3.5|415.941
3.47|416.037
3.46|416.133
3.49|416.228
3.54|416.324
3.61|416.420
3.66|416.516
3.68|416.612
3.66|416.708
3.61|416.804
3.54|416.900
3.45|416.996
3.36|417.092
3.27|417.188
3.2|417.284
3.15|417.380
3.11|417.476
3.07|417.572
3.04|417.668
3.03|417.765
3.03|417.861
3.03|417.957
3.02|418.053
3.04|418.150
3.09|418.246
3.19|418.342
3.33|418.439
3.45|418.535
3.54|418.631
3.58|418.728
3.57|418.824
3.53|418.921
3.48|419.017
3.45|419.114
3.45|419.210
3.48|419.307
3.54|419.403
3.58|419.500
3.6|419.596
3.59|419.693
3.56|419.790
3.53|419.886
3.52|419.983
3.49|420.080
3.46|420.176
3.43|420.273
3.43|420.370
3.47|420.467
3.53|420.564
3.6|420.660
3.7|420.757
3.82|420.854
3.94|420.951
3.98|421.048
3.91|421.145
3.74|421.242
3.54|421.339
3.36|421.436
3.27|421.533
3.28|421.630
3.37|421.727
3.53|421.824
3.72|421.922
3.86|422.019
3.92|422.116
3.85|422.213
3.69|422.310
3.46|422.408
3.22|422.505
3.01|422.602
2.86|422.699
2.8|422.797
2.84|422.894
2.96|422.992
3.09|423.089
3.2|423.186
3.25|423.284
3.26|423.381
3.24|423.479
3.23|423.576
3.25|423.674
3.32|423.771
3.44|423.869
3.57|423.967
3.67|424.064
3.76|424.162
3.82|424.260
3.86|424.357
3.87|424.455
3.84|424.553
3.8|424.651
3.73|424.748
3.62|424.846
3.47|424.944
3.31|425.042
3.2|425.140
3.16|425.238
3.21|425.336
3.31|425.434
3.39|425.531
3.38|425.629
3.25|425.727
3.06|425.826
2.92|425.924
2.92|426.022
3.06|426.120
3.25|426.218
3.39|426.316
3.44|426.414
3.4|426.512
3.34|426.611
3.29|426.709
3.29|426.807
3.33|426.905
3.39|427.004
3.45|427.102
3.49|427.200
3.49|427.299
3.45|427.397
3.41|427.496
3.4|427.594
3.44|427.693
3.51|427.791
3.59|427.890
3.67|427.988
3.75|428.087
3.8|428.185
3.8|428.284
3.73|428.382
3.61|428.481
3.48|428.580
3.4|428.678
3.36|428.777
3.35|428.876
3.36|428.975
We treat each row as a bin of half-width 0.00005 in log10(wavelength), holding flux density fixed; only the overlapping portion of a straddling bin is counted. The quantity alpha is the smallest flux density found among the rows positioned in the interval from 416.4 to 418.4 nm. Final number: 3.02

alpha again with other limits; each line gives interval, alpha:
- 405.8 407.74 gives 2.91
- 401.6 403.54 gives 3.46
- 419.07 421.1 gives 3.43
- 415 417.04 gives 3.28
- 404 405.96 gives 3.31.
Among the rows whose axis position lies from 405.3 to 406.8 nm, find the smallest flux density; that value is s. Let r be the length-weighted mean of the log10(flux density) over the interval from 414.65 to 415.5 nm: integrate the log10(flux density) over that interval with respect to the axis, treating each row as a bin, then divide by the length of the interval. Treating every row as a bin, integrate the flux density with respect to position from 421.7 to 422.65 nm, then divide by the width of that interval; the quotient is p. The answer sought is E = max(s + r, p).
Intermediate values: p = 3.57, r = 0.52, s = 2.91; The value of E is 3.6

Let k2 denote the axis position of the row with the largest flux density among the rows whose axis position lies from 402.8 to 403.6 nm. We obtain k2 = 403.582 nm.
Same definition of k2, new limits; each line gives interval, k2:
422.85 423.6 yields 423.381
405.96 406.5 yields 406.005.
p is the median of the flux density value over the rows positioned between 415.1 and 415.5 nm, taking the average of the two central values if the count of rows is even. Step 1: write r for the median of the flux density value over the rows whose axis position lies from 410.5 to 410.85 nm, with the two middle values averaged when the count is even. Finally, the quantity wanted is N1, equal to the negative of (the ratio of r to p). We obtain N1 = -0.89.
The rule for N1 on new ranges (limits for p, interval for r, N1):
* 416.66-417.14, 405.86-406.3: -0.89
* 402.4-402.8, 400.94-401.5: -0.97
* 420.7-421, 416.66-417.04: -0.94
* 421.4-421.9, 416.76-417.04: -1.05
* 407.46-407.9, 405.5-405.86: -1.10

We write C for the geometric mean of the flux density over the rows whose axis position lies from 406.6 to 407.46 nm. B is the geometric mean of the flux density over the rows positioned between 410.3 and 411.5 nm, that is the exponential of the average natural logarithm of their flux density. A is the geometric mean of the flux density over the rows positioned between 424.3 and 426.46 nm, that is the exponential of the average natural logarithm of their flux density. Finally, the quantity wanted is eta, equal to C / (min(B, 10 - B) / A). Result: 3.7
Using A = 3.37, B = 3.0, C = 3.31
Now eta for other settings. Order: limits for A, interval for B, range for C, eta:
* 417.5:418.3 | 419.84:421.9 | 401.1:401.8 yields 3.1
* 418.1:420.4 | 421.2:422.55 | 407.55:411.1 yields 3.0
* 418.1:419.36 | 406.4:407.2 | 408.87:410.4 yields 3.1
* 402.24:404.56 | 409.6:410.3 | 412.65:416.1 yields 4.5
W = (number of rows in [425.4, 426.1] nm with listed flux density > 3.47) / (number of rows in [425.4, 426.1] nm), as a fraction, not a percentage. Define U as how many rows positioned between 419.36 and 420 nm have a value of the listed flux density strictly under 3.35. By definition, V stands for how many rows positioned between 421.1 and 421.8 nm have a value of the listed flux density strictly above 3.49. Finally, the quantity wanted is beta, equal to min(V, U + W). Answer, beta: 0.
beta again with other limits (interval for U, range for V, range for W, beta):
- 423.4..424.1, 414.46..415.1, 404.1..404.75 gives 0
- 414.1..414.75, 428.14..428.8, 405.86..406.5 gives 4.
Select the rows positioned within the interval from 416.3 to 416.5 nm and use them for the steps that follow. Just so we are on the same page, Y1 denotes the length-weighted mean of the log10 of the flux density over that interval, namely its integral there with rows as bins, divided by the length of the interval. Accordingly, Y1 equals 0.55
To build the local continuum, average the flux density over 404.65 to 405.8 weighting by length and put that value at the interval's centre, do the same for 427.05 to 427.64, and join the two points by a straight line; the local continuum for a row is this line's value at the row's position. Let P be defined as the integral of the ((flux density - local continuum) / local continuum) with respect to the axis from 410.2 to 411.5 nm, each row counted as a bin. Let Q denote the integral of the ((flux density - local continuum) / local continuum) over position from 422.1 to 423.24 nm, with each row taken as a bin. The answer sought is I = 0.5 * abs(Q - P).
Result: 0.06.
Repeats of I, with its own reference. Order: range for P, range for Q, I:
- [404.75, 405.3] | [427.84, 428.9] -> 0.02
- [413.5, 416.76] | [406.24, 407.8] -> 0.05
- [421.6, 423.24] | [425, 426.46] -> 0.02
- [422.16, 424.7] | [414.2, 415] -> 0.00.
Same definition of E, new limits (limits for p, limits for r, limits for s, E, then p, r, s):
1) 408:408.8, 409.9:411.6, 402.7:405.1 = 3.8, 3.26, 0.47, 3.31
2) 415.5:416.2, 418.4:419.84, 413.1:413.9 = 3.6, 3.53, 0.55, 3.08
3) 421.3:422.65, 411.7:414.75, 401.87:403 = 4.1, 3.51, 0.53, 3.57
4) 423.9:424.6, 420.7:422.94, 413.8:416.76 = 3.8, 3.76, 0.54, 3.23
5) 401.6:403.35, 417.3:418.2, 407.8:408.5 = 3.6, 3.62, 0.49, 3.02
